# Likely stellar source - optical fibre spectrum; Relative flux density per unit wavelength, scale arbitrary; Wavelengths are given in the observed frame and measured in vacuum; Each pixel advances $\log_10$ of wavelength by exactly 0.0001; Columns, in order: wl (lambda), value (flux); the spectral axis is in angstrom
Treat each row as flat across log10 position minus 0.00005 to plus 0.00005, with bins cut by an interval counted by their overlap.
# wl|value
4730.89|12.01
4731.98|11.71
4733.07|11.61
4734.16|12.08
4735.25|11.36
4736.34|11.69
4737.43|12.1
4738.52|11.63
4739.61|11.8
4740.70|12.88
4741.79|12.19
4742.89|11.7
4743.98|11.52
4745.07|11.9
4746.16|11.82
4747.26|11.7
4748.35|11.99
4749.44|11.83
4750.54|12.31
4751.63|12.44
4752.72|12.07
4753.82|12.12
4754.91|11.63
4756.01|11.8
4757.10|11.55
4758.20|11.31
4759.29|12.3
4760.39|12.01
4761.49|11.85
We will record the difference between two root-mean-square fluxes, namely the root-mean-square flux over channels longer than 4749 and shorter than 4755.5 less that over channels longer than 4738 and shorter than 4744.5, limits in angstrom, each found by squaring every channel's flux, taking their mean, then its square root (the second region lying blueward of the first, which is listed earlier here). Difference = 0.11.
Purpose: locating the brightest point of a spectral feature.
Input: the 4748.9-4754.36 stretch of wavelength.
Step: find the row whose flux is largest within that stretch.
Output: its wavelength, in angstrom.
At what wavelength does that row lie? 4751.63 angstrom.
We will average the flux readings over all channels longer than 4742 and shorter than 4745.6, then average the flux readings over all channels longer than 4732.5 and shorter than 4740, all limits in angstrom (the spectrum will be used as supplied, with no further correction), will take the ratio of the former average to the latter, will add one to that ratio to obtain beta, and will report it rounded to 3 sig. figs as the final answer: 2.00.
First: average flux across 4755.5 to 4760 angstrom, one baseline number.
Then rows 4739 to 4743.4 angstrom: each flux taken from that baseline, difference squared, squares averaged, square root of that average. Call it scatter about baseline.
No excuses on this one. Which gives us 0.6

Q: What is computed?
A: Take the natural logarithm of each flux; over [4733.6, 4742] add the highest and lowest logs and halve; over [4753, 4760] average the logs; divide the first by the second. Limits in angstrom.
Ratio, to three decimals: 1.011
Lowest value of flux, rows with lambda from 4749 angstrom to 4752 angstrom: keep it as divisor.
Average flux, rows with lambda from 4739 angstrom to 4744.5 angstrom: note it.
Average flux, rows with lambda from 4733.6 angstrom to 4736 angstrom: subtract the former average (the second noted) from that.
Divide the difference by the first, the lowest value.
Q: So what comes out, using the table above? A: -0.025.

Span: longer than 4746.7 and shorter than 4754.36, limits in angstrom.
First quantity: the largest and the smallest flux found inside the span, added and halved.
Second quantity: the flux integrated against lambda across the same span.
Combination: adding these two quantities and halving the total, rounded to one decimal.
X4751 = 52.2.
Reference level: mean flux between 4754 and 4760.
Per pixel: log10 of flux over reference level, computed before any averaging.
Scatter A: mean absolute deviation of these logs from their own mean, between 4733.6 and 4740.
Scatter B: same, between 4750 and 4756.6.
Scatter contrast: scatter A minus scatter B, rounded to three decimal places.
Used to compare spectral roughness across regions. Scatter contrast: 0.000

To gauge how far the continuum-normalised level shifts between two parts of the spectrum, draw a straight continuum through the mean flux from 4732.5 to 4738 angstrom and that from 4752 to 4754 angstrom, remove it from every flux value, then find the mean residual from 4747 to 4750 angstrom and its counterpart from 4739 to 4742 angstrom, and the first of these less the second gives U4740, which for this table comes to -0.59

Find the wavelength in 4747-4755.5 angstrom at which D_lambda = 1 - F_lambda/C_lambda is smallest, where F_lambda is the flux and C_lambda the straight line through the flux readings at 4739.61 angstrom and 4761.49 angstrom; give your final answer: 4751.63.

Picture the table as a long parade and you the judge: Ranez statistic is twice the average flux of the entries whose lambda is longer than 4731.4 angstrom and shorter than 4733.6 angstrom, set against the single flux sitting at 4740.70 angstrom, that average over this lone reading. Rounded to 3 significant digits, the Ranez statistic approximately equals 1.81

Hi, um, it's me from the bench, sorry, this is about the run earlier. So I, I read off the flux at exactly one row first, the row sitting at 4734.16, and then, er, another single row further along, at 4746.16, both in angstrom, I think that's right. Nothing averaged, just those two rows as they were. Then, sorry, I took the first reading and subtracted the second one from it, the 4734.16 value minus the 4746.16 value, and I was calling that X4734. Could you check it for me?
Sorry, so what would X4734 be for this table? 0.3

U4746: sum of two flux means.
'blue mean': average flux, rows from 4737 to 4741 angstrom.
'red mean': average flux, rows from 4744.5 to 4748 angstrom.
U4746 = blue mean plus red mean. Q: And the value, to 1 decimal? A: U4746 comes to 23.9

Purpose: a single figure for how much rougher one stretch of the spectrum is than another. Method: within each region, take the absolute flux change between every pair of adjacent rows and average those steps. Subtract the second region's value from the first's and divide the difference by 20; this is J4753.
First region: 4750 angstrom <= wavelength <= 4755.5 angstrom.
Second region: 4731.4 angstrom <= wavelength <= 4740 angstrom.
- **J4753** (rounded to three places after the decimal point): -0.006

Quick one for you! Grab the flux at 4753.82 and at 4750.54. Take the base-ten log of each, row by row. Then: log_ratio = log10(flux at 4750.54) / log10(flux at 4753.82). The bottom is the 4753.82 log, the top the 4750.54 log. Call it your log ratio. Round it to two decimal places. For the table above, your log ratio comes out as 1.01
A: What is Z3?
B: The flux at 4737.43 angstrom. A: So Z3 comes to 12.1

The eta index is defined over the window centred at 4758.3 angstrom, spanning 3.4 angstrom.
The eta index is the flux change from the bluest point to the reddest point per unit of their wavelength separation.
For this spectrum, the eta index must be 0.3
